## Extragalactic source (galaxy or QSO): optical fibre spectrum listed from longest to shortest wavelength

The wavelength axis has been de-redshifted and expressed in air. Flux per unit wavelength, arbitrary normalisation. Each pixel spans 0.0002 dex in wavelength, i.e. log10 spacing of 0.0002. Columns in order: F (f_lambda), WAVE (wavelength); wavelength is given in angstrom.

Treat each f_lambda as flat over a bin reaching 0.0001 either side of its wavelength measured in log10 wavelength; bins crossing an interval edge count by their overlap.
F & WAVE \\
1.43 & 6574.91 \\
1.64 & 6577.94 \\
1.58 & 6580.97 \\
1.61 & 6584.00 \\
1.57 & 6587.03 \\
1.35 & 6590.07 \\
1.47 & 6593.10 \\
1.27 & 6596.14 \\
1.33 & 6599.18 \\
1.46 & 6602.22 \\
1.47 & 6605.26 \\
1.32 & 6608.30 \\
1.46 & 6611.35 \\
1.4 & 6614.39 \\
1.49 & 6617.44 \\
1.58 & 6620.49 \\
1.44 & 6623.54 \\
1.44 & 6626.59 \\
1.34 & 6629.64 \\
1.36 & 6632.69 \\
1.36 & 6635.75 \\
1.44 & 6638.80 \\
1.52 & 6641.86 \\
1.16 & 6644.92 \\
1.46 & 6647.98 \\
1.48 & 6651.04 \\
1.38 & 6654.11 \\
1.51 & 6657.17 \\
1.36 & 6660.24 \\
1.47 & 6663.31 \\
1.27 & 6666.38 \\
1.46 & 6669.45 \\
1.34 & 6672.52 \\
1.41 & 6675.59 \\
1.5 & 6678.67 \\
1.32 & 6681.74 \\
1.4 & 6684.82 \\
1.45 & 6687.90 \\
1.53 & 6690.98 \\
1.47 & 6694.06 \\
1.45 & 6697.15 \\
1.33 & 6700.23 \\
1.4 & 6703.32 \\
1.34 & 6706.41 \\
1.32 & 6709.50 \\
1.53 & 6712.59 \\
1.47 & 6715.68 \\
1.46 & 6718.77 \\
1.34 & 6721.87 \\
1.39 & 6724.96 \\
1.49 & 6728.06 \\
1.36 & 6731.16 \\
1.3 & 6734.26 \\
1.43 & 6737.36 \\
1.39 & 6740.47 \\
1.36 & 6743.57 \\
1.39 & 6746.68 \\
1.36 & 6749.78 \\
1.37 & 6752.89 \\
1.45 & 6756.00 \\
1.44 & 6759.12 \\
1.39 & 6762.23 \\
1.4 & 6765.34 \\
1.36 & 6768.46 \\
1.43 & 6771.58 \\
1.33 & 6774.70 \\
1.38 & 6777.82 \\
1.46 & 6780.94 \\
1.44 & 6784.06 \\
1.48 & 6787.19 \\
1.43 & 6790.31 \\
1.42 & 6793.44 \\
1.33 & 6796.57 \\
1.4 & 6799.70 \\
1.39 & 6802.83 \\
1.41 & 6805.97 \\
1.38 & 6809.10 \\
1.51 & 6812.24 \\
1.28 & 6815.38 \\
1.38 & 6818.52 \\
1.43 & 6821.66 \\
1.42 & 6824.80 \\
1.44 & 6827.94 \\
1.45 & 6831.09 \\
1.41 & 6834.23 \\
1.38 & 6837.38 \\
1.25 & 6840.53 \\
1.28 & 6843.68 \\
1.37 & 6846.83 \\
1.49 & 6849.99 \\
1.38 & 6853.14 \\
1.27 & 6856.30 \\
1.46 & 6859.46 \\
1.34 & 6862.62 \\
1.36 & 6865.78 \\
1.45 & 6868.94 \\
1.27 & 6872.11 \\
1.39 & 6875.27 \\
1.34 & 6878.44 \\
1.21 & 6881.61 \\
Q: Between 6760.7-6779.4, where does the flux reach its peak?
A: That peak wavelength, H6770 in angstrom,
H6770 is 6771.58 angstrom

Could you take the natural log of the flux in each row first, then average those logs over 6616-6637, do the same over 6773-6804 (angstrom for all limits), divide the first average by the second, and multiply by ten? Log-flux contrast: 10.5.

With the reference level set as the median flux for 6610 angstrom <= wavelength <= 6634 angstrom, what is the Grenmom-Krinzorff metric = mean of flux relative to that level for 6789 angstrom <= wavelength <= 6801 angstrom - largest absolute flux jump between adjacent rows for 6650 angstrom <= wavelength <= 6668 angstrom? 0.77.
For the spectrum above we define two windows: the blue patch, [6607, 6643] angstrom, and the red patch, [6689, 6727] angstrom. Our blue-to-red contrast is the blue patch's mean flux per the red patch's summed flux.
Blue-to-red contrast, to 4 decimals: 0.0839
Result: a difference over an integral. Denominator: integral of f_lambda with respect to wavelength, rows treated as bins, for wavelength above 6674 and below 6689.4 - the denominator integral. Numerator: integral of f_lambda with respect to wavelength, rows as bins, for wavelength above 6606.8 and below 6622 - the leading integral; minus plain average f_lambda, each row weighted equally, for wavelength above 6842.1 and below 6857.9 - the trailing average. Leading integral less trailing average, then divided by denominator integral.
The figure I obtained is 0.95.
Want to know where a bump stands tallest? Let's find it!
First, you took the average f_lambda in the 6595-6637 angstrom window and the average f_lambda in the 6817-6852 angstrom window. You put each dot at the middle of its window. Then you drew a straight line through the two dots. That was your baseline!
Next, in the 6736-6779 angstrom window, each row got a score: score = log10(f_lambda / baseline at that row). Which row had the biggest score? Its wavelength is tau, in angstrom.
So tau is 6756.00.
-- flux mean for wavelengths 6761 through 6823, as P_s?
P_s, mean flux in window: 1.40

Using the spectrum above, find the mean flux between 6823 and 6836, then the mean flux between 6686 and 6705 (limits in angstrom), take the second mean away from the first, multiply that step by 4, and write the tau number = -0.03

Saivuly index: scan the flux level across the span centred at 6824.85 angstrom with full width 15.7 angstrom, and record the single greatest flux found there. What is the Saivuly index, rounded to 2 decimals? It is 1.45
